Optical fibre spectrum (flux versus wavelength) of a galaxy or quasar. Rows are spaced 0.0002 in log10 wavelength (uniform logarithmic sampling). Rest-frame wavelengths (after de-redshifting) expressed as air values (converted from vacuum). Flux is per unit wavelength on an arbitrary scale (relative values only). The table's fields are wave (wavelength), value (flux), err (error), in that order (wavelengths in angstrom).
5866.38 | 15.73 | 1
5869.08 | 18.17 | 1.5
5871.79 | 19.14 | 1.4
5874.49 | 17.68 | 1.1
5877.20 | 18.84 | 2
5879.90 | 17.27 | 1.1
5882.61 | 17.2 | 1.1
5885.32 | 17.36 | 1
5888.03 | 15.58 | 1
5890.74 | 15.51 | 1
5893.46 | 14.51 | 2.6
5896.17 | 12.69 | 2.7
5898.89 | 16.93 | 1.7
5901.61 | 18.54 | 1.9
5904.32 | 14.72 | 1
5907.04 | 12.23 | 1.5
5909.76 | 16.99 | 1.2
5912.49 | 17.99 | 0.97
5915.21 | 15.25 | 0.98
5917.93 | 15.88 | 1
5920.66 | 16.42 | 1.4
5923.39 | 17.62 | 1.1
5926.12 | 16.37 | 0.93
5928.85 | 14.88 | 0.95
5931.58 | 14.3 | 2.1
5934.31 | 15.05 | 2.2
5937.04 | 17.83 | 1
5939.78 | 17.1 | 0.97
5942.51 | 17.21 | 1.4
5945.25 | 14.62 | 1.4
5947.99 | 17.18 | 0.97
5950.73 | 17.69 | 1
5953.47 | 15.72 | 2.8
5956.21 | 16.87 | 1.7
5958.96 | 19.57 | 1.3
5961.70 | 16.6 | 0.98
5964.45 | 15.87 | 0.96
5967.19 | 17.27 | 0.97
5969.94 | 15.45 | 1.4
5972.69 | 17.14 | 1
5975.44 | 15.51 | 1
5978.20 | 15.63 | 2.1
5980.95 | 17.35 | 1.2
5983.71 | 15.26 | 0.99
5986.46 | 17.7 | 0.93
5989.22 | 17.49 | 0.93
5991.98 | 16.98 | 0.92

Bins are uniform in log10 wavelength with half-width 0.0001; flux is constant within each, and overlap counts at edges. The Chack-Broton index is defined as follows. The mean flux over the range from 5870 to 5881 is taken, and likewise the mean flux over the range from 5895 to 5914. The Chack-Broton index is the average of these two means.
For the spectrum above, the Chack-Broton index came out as 17.0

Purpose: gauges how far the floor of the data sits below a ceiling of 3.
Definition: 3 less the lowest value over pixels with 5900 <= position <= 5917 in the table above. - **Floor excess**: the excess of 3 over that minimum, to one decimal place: -9.2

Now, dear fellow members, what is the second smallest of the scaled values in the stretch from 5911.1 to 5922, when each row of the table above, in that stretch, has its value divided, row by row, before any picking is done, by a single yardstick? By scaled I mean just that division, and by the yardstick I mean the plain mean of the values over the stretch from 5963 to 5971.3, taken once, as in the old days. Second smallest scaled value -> 0.98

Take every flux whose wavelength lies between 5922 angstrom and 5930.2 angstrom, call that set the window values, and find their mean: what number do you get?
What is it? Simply 16.3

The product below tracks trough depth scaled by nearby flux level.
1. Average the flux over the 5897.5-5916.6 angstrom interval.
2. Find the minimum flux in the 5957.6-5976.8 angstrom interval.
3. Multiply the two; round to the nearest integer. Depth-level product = 249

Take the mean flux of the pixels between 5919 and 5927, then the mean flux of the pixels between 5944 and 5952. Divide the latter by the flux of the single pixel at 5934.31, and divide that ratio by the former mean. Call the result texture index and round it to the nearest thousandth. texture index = 0.065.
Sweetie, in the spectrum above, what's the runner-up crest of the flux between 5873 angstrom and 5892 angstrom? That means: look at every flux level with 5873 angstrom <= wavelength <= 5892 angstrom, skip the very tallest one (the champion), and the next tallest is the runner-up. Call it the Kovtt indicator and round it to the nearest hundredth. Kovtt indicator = 17.68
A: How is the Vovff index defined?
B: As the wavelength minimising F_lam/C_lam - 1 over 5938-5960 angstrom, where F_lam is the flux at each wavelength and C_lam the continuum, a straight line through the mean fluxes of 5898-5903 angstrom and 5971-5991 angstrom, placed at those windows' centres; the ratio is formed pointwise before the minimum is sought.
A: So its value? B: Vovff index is 5945.25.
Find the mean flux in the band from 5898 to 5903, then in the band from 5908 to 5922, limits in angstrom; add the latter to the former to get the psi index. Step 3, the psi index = 34.2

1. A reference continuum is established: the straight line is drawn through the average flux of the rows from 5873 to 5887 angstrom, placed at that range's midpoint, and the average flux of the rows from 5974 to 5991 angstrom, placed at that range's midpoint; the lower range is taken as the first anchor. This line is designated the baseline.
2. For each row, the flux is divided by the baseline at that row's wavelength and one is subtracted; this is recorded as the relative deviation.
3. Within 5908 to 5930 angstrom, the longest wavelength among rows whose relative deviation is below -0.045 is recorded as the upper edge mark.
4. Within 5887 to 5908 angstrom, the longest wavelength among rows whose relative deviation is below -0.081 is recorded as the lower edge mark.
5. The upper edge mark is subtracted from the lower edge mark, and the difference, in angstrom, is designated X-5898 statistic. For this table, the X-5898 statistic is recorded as -21.8 angstrom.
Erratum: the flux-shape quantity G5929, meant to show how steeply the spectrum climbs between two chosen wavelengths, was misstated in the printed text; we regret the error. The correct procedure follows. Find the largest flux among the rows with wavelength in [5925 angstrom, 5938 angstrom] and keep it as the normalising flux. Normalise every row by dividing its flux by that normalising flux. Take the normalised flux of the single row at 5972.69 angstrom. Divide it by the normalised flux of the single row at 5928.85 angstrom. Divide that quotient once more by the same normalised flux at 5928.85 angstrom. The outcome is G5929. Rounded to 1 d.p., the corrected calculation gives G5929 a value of 1.4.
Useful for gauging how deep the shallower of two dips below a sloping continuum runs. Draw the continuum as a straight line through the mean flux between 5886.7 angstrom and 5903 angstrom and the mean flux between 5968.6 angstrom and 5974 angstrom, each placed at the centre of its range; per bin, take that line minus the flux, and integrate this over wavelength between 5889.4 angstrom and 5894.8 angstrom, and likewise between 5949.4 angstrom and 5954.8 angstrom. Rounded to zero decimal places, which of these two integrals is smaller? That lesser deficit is -3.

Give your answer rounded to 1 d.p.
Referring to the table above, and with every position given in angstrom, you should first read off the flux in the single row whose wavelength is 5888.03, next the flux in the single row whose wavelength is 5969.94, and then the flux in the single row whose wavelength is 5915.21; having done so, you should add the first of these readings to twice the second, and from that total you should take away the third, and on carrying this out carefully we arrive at 31.2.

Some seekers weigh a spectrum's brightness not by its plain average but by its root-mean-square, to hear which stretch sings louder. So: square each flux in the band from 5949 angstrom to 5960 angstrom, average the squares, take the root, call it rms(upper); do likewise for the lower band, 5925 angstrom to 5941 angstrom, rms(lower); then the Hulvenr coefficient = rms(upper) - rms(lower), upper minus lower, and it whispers 1.5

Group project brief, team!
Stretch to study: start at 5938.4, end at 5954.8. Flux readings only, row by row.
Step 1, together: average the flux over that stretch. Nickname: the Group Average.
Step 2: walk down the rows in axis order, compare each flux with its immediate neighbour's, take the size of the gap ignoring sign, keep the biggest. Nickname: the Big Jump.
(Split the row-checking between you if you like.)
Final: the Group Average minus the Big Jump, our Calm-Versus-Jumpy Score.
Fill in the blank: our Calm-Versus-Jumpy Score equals 14.0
